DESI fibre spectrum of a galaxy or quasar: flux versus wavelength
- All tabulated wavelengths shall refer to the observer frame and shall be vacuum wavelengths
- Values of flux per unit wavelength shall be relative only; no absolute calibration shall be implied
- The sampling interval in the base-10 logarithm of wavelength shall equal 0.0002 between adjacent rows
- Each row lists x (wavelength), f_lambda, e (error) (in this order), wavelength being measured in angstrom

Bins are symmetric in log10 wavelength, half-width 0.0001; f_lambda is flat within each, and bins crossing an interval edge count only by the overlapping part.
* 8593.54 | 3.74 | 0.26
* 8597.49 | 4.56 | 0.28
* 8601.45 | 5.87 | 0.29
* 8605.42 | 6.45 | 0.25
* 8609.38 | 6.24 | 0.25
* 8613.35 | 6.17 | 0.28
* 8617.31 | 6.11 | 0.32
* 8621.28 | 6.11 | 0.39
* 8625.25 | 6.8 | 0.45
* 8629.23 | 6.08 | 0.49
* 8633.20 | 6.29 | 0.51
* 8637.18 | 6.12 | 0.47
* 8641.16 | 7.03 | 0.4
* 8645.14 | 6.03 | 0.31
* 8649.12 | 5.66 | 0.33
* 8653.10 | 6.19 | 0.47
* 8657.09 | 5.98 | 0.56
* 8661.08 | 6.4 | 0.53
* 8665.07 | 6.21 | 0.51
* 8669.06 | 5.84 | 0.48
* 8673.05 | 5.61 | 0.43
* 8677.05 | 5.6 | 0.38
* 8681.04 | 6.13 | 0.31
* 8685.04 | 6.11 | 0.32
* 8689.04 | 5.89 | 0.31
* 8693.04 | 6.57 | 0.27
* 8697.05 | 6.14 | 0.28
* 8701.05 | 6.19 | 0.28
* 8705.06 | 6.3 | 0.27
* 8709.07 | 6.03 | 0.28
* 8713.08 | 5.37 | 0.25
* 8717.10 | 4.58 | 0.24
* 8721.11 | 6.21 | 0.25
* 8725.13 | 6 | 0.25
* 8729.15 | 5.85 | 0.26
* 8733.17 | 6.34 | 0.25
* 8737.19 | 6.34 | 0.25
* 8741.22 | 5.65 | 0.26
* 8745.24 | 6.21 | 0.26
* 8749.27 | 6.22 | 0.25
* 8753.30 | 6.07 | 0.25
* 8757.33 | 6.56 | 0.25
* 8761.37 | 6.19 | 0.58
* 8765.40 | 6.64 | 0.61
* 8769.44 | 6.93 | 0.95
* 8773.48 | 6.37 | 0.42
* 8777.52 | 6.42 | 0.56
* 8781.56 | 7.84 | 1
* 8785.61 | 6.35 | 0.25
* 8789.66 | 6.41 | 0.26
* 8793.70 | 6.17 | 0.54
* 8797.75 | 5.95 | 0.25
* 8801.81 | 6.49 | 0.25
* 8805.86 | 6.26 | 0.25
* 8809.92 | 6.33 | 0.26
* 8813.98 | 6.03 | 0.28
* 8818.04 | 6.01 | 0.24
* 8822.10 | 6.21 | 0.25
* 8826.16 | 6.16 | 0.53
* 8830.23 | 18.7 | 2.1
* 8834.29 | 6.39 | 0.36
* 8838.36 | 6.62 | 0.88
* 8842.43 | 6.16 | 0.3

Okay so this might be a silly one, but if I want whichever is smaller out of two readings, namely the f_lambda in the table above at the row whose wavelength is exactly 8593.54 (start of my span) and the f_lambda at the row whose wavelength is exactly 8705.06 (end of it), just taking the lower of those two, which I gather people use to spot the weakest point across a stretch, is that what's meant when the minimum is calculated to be 3.74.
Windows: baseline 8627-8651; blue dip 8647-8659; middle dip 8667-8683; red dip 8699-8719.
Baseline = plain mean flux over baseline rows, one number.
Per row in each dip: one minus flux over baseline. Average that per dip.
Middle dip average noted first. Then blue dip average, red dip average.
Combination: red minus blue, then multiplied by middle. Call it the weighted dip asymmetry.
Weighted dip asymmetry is 0.0026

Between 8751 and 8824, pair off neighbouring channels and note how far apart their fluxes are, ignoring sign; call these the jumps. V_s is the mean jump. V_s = 0.41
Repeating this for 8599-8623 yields 0.18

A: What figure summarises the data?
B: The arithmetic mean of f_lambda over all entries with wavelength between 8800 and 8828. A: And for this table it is 6.21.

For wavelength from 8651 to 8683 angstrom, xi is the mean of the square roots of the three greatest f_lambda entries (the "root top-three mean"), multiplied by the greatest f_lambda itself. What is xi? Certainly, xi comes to 16.0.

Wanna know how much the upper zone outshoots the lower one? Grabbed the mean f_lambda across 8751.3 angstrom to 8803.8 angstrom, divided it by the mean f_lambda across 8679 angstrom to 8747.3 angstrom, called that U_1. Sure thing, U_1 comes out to 1.08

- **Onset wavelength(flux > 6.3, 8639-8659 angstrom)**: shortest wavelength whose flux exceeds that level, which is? 8641.16 angstrom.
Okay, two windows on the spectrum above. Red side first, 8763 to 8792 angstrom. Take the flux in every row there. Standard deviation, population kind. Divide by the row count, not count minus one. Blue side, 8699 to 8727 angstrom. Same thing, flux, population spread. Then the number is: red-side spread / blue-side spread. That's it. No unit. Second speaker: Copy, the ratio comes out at 0.87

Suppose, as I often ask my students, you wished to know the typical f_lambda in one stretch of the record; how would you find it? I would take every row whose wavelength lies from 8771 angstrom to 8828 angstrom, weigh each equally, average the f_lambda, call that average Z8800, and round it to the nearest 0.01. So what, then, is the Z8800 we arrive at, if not 6.36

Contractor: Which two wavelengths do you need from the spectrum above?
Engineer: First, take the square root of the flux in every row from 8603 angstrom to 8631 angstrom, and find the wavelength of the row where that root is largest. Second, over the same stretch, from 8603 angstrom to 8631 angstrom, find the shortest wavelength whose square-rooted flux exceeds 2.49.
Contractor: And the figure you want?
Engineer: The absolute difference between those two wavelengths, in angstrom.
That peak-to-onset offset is 19.8 angstrom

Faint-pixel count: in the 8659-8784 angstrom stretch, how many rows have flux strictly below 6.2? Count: 16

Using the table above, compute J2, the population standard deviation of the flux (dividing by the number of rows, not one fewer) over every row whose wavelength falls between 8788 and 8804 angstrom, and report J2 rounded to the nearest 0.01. 0.21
